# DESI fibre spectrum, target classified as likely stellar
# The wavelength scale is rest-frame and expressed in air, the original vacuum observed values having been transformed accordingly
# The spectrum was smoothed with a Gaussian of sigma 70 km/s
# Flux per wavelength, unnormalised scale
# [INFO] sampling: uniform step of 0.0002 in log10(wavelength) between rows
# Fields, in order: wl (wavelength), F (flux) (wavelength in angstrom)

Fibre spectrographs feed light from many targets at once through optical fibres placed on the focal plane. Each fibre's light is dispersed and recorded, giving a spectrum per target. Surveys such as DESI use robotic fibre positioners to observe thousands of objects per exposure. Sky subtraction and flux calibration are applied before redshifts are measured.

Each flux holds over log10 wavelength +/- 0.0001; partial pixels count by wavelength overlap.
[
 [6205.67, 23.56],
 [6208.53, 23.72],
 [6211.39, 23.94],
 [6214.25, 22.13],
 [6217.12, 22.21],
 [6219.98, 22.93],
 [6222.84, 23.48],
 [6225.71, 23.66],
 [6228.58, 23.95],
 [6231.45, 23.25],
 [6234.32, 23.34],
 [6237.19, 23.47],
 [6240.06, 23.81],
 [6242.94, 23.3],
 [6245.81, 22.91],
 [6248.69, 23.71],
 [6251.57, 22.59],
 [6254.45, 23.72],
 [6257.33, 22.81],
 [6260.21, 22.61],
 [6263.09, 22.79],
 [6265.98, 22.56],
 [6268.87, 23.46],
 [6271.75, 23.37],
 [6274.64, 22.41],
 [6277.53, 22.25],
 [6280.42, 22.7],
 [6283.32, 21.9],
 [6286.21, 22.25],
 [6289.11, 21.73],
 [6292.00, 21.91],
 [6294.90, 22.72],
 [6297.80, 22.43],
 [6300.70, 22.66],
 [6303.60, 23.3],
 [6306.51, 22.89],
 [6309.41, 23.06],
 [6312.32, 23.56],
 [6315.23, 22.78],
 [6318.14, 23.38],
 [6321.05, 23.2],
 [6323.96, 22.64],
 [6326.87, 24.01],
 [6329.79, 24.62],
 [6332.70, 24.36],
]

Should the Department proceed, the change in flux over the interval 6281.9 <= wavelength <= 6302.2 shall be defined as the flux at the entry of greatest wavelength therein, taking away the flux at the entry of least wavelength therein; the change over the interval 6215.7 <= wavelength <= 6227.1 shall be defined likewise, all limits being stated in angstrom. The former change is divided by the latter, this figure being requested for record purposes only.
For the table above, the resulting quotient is 0.5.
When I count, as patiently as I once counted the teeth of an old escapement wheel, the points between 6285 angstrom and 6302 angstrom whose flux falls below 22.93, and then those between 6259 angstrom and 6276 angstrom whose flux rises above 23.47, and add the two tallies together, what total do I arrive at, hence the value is 6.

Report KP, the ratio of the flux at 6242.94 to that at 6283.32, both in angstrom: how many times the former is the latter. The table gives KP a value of 1.06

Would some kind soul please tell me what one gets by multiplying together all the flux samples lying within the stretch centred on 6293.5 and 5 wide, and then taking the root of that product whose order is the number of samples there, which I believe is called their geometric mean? 22.3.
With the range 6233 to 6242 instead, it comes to 23.5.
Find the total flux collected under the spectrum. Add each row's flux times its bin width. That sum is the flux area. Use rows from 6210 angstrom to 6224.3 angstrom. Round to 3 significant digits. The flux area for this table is 328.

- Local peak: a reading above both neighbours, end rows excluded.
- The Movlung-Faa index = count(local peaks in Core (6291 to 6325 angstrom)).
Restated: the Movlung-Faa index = 4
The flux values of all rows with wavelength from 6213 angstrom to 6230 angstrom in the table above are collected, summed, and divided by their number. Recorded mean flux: 23.1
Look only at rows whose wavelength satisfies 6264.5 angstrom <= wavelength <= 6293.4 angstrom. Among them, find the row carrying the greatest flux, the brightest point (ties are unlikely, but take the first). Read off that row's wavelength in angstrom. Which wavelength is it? 6268.87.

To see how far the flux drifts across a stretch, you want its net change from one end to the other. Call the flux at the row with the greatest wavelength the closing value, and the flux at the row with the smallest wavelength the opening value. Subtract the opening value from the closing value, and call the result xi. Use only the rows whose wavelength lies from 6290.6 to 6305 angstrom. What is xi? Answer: 1.4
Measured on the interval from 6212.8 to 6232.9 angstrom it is 1.1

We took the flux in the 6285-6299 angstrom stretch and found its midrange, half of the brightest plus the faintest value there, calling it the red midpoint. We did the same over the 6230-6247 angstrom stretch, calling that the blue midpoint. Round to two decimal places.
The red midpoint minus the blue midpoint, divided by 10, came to -0.11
